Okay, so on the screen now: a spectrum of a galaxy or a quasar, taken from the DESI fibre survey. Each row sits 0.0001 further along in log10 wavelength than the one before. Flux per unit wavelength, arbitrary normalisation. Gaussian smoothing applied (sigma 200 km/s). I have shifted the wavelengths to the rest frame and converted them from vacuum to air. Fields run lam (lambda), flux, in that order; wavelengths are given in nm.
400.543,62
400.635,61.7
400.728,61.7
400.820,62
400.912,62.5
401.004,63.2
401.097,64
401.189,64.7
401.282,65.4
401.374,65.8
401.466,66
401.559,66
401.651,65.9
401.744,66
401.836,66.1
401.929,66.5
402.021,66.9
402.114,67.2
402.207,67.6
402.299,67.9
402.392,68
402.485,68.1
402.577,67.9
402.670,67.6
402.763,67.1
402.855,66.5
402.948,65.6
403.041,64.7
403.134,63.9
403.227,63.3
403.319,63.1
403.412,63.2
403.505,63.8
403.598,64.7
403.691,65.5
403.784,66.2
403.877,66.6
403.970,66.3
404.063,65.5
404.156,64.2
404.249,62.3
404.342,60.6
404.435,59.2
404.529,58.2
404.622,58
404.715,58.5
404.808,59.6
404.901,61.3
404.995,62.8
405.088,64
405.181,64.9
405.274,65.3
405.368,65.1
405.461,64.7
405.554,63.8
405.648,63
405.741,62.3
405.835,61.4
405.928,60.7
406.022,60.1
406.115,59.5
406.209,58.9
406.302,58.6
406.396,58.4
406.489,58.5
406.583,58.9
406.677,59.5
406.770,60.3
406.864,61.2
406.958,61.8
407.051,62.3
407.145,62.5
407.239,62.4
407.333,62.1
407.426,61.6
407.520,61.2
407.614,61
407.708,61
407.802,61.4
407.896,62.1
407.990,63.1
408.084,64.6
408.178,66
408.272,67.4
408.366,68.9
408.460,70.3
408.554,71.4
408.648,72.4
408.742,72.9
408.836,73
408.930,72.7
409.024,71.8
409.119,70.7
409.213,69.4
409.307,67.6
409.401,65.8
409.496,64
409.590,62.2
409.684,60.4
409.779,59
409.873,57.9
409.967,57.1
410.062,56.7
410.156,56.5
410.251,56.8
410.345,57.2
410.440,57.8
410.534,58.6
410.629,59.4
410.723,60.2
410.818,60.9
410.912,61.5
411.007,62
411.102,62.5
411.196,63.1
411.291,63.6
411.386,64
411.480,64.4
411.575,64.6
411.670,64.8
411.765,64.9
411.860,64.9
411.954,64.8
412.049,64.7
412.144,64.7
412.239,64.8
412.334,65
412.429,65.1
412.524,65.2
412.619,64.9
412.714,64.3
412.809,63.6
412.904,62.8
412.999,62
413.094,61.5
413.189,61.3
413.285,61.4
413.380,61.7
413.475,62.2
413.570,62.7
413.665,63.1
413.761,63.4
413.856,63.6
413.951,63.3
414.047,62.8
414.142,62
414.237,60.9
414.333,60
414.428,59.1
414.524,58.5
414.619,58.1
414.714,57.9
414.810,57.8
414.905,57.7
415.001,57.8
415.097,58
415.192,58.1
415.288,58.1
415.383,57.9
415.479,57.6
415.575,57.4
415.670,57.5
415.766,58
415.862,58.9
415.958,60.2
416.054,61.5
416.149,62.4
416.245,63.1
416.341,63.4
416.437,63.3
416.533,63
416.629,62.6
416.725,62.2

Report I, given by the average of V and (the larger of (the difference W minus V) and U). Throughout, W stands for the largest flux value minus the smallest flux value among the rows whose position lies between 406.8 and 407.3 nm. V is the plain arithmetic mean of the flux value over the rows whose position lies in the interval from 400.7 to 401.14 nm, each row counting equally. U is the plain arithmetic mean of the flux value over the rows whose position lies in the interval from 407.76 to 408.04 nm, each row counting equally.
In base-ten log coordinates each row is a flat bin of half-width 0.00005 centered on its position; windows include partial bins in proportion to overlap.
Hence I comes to 62.4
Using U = 62.2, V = 63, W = 1.3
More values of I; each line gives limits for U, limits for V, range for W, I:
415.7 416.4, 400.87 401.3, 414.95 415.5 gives 62.5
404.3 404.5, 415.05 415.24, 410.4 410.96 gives 59.0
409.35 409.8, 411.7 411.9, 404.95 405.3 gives 63.6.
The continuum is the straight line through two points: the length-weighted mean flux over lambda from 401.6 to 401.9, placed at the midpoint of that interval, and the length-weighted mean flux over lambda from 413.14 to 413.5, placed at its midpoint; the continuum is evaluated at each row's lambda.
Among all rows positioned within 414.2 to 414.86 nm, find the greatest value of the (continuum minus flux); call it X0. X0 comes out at 3.2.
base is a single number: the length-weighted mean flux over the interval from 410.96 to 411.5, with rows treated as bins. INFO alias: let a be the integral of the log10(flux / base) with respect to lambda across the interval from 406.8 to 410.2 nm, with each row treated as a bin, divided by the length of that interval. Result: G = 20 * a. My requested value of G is 0.1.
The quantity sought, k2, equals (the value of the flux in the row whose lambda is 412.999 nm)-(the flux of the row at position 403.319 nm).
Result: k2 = -1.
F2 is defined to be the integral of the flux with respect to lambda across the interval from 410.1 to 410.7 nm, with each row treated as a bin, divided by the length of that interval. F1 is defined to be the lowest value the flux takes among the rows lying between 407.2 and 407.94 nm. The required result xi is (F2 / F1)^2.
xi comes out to 0.90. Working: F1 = 61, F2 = 58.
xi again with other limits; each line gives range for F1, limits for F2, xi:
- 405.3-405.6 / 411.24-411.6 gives 1.01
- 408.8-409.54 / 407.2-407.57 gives 0.93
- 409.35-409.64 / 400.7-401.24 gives 1.03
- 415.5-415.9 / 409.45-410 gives 1.10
